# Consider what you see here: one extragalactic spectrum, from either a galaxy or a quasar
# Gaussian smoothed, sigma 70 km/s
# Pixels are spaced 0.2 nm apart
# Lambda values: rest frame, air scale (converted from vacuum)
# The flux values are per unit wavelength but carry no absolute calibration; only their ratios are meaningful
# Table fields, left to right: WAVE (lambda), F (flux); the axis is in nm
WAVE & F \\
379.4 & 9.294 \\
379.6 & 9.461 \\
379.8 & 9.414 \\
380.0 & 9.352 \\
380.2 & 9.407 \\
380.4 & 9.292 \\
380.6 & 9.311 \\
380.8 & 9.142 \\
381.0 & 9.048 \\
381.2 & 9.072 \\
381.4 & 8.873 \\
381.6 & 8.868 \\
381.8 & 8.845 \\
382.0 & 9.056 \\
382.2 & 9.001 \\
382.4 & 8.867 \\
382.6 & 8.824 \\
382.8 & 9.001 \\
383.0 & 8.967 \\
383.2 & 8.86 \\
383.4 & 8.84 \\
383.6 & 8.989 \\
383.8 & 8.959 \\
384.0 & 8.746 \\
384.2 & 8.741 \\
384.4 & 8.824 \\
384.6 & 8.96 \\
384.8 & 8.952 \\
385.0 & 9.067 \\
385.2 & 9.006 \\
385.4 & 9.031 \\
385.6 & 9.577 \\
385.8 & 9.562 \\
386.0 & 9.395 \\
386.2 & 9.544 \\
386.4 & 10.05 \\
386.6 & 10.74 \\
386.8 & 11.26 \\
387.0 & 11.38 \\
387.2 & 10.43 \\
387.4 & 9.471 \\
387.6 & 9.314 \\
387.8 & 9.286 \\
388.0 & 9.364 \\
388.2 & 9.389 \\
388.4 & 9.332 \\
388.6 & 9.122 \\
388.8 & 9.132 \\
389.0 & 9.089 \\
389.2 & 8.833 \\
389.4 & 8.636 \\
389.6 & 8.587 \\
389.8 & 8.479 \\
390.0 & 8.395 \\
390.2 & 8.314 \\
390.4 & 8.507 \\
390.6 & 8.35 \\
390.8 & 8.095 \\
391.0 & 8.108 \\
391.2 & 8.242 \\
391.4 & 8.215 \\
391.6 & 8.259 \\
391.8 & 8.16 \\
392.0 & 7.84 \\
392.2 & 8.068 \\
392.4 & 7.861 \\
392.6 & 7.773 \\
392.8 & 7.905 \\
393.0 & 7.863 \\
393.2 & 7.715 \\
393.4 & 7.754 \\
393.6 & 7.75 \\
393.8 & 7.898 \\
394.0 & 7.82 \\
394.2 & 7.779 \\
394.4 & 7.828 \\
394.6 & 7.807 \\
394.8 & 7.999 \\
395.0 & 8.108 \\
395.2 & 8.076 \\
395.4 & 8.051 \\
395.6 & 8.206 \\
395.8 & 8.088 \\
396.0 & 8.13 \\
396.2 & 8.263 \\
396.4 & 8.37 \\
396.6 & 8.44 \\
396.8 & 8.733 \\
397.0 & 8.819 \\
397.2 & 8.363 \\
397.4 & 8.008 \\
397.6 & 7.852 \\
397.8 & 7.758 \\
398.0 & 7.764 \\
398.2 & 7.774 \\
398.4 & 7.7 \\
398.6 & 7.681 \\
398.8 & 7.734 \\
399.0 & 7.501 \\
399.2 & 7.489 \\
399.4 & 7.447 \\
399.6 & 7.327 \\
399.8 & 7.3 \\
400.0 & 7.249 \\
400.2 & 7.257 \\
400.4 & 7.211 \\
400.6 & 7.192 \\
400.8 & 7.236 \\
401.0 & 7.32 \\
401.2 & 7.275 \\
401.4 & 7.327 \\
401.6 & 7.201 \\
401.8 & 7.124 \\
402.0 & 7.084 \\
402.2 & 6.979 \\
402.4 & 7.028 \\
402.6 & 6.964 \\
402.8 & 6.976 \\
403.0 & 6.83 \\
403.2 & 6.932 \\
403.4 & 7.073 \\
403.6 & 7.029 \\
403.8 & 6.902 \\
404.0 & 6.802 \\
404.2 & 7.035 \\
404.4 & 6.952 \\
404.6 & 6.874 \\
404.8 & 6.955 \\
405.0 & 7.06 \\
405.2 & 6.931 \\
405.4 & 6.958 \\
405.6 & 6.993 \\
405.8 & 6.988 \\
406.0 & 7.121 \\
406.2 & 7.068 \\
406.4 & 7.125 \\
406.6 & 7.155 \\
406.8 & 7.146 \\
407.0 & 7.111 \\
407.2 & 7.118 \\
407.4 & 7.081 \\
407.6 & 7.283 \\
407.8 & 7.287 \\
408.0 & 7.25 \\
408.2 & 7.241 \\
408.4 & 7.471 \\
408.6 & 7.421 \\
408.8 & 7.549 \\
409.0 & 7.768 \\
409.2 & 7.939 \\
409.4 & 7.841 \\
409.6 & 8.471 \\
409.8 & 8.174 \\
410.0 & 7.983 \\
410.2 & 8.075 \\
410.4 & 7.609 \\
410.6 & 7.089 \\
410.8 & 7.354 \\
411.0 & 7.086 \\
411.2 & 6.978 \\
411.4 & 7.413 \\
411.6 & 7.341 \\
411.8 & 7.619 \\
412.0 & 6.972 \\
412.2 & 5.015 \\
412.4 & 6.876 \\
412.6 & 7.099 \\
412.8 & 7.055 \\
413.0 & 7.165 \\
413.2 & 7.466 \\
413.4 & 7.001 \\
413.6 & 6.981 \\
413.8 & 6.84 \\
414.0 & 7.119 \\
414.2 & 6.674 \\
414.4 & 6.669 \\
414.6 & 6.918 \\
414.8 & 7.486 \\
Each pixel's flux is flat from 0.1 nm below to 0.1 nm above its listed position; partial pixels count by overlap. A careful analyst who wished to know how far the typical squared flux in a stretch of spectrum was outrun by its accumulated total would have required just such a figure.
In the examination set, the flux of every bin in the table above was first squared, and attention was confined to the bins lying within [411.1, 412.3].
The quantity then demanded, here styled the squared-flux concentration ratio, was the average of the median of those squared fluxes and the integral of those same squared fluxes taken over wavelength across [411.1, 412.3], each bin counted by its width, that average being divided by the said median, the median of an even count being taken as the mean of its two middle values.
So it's 1.06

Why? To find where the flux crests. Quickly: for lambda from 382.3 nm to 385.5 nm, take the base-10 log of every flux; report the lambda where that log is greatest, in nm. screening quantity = 385.0 nm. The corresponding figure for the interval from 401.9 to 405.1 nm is 402.0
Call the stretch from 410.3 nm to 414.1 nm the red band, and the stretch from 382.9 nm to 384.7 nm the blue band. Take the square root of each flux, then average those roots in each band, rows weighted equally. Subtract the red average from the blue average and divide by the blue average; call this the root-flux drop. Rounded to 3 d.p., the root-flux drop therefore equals 0.109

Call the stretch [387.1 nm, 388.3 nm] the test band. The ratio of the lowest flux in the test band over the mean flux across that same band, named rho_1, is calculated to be 0.973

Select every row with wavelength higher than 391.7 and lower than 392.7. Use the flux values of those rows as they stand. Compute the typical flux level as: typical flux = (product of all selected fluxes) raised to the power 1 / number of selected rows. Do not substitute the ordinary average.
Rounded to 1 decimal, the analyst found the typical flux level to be 7.9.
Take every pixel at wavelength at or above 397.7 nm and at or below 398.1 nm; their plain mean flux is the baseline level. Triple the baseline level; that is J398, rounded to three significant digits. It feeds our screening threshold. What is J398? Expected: 23.3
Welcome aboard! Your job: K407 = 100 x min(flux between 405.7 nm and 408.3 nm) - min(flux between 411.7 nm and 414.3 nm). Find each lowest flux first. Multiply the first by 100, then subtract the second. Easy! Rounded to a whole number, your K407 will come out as 694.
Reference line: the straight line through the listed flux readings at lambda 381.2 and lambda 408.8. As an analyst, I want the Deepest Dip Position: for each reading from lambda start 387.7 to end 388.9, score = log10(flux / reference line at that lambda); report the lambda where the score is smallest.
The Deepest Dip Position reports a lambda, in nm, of 388.6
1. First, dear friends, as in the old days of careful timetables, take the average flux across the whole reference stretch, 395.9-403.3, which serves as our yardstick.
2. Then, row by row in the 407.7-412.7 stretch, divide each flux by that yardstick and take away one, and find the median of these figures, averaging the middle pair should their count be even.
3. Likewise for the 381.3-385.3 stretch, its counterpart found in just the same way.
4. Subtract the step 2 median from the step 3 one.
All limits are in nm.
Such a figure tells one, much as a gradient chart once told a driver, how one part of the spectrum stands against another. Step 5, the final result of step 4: 0.20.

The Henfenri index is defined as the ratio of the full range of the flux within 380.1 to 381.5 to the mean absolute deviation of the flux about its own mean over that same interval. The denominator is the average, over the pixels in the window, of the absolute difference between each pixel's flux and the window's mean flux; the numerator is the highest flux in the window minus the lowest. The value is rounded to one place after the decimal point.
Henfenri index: 3.6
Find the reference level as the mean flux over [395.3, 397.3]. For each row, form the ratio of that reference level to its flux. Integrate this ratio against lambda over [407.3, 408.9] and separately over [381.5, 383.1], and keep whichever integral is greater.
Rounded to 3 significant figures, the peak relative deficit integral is 1.82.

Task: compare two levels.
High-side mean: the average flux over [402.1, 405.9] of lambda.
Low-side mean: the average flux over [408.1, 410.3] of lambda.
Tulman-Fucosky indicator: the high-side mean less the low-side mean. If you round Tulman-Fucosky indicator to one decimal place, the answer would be -0.9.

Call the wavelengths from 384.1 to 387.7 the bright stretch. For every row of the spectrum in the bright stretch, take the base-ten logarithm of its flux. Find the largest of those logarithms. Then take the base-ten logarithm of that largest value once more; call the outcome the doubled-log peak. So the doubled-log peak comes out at 0.02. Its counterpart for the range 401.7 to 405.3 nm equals -0.07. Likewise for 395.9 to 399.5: -0.02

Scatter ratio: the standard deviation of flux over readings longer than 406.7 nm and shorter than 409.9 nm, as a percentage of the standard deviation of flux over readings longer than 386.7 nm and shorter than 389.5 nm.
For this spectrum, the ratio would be 50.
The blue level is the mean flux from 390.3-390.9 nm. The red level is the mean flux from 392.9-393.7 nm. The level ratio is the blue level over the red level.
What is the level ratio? 1.07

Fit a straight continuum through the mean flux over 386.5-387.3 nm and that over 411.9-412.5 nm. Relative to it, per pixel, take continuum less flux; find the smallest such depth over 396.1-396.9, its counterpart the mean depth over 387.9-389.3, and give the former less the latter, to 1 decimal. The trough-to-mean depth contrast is -1.1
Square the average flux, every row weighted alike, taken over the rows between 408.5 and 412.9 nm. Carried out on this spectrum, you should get 55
